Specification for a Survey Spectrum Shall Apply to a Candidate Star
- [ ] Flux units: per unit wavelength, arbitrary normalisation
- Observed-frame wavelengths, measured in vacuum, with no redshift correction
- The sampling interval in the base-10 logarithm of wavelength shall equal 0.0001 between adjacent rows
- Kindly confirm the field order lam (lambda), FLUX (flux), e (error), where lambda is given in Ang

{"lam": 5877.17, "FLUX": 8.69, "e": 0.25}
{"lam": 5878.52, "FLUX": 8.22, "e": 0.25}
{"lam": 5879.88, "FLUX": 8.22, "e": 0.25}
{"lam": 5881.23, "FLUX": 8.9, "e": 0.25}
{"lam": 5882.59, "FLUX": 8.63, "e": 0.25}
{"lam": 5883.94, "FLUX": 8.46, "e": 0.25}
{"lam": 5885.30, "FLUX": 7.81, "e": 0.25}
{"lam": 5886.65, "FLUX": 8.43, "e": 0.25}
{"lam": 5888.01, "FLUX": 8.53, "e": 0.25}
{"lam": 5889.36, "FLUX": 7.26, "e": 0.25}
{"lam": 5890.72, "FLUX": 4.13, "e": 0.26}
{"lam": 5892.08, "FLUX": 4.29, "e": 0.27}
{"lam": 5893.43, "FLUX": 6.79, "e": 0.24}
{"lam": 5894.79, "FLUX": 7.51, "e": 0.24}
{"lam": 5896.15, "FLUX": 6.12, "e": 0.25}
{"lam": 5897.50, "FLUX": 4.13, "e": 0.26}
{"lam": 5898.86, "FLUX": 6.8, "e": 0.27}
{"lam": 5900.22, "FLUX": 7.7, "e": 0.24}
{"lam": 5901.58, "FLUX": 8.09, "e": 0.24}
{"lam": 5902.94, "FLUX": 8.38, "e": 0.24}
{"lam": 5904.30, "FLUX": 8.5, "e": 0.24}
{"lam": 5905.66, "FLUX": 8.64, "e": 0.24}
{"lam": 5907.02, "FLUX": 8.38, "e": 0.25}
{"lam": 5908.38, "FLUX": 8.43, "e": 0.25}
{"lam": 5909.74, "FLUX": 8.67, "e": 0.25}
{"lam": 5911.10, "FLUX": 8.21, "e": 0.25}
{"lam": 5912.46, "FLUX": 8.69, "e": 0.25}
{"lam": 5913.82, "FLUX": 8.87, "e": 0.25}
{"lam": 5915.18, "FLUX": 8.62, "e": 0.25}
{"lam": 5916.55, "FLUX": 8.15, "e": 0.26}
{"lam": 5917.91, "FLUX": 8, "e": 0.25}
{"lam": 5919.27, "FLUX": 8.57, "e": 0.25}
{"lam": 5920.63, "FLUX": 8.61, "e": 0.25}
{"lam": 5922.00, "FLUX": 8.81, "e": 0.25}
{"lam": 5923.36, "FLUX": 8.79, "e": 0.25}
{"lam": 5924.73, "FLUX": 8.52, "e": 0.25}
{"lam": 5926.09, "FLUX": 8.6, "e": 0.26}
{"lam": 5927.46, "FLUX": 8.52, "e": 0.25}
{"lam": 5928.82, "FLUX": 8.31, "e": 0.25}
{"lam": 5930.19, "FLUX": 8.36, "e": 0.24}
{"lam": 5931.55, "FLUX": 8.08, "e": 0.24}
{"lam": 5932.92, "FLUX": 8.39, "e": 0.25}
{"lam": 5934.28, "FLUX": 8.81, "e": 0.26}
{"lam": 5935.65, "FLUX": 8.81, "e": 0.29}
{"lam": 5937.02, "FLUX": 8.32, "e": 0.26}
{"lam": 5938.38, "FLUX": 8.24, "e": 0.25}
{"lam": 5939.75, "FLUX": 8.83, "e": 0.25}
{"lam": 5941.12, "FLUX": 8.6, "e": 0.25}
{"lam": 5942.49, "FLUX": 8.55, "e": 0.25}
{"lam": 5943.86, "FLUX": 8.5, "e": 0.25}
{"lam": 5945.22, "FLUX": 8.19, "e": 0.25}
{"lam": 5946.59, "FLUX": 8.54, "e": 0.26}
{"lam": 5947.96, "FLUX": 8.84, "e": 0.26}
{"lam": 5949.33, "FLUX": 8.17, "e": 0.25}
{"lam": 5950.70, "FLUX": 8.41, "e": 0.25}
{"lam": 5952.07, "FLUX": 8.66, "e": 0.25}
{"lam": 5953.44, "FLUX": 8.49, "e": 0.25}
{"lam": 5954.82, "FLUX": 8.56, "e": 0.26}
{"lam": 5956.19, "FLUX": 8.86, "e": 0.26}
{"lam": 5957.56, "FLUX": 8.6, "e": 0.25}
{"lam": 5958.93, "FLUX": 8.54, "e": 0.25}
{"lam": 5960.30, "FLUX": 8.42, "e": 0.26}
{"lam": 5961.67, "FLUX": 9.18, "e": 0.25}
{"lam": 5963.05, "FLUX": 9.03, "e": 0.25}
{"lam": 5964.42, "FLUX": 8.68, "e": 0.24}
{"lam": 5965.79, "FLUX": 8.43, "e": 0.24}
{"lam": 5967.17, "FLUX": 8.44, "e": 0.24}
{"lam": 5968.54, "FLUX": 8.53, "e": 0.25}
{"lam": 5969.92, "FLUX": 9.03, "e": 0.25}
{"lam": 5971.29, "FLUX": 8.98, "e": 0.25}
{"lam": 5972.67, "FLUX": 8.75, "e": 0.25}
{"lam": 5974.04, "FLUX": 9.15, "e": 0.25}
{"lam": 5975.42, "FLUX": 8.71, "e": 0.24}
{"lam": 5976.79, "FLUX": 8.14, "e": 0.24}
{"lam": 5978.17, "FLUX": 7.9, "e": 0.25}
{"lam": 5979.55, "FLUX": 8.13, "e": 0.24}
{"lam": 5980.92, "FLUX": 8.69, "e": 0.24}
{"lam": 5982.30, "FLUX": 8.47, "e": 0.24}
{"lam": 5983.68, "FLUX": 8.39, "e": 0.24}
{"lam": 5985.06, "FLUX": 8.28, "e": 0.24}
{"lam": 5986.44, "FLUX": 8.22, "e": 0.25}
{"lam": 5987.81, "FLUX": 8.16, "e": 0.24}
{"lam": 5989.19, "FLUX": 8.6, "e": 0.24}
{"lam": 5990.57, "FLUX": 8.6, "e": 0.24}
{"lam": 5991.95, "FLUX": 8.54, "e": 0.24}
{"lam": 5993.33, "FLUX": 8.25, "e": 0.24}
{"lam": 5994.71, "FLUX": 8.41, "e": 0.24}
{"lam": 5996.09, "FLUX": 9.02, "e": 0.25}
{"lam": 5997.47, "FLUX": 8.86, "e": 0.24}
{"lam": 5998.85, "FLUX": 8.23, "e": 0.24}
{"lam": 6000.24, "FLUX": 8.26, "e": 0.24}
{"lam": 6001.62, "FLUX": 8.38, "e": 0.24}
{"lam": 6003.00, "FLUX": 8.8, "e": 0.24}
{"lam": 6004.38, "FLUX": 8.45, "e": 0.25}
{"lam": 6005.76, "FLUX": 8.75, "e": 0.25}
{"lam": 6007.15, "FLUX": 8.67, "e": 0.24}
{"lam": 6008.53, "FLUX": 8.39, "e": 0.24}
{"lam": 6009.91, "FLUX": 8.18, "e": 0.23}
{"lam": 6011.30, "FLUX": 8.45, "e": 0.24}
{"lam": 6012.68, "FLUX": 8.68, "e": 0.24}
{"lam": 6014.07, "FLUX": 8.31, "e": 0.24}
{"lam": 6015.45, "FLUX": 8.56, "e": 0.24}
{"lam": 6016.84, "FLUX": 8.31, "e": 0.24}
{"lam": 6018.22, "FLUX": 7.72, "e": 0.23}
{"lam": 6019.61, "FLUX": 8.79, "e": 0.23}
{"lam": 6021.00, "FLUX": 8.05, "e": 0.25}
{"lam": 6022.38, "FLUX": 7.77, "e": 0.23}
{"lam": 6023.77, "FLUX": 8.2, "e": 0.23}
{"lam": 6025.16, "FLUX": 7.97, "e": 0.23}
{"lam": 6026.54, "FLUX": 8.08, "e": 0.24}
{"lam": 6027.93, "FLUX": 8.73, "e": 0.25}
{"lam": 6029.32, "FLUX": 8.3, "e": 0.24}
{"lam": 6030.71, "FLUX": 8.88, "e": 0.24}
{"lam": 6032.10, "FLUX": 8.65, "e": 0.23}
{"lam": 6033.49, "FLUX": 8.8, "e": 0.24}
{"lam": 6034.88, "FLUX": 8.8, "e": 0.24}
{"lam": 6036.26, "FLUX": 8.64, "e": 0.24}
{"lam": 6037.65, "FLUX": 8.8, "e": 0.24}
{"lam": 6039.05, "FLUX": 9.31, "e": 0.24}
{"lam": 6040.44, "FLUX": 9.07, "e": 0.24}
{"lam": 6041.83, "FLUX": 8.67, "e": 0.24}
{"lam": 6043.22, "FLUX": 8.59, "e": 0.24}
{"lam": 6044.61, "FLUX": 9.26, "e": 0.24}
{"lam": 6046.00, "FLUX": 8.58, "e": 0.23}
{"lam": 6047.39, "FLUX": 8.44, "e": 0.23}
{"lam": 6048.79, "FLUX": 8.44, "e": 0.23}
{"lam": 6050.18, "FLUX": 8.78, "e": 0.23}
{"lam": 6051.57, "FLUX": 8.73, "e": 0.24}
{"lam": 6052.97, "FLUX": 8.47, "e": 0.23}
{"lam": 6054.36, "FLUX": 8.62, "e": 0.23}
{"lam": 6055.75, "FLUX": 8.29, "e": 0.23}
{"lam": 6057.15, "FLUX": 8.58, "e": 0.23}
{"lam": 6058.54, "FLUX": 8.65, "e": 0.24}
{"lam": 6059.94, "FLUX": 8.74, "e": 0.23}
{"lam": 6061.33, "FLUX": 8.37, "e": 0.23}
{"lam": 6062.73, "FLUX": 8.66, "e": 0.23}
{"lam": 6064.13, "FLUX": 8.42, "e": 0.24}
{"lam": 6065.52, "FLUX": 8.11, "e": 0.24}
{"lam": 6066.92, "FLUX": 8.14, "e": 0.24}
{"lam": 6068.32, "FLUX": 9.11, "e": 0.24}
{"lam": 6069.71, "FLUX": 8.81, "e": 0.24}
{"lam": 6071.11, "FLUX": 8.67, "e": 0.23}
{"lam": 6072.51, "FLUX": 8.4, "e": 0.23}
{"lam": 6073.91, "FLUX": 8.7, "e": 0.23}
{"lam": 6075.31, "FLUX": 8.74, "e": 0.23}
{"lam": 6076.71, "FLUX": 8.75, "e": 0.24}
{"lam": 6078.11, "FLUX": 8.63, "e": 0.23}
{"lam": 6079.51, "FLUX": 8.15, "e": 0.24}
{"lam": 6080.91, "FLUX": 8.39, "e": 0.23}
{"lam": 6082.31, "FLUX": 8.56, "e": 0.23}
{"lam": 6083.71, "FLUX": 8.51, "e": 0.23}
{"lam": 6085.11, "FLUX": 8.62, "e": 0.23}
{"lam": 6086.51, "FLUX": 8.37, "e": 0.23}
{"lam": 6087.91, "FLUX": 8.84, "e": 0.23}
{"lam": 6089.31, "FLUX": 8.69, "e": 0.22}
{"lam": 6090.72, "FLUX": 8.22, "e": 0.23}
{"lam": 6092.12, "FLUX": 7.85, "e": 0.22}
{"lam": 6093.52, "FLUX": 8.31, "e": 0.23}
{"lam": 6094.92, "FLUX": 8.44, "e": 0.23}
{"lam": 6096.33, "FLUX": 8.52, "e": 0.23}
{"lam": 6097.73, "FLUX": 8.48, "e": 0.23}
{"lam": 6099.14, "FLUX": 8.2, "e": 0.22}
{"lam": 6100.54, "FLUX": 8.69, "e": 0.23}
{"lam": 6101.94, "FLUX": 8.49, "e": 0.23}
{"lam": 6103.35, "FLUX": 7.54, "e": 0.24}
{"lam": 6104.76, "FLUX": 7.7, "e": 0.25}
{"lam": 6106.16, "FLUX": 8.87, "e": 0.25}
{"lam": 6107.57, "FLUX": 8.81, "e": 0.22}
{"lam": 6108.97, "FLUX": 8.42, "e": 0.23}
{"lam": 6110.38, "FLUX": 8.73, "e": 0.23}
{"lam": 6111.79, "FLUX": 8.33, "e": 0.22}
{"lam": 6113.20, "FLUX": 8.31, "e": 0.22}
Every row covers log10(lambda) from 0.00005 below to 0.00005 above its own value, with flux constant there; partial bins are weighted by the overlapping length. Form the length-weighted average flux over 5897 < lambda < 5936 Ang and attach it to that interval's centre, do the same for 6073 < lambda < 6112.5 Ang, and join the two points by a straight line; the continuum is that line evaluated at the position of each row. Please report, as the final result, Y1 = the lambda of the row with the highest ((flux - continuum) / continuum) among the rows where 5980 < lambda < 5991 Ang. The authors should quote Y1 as 5980.92 Ang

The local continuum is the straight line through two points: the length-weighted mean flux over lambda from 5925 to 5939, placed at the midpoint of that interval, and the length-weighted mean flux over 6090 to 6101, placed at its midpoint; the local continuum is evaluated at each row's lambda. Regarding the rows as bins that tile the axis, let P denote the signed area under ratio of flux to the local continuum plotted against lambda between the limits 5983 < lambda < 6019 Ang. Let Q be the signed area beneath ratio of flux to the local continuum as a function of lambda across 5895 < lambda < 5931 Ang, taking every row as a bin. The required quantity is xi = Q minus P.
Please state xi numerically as -2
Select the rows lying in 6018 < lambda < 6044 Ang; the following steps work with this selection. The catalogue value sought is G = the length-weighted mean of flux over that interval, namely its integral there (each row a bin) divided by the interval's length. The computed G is 8.53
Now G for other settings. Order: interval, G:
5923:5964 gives 8.56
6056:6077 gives 8.58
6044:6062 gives 8.61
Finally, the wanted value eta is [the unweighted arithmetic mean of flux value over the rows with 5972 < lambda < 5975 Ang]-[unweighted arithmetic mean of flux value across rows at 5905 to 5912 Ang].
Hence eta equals 0.5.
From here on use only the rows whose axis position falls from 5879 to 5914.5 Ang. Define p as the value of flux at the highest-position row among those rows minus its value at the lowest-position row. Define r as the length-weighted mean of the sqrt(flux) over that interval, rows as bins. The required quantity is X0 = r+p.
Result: 3.4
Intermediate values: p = 0.65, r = 2.750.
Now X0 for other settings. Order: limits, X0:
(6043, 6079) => 3.0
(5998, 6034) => 3.5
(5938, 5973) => 3.4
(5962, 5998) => 2.8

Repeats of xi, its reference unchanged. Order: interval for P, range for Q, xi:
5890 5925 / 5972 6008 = 5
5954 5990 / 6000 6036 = 0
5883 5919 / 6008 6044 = 4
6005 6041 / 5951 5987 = 0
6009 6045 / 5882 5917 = -5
